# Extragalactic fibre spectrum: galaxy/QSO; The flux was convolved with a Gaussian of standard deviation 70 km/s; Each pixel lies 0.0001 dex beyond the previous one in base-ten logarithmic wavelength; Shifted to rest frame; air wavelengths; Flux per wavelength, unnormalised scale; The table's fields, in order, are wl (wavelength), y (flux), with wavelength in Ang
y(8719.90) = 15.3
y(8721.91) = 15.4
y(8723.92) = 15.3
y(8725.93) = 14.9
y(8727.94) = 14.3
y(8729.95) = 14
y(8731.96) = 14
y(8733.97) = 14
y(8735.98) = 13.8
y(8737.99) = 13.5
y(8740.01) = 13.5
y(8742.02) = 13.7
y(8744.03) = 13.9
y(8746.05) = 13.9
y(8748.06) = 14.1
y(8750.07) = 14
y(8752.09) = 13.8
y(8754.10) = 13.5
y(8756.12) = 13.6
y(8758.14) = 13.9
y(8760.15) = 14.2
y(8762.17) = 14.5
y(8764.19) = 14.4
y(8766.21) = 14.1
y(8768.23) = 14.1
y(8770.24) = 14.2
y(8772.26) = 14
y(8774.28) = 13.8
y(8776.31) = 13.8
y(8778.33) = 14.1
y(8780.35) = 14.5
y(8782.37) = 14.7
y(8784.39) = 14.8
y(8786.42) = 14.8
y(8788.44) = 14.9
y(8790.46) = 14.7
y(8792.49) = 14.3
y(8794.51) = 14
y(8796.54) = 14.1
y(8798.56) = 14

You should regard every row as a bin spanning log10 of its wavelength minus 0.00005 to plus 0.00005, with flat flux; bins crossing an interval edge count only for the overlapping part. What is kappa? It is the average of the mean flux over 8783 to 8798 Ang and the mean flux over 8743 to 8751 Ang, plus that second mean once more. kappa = 28.2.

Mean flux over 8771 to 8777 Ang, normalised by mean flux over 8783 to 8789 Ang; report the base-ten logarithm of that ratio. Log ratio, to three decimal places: -0.029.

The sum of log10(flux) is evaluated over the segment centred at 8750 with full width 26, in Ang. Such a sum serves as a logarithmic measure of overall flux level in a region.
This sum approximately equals 15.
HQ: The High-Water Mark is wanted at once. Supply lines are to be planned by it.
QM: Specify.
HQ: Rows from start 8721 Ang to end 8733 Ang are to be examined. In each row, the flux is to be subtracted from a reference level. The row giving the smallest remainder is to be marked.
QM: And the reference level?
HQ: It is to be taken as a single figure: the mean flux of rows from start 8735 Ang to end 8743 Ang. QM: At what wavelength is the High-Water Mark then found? 8721.91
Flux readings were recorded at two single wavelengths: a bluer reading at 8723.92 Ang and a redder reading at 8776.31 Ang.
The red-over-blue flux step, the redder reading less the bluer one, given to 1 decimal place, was -1.5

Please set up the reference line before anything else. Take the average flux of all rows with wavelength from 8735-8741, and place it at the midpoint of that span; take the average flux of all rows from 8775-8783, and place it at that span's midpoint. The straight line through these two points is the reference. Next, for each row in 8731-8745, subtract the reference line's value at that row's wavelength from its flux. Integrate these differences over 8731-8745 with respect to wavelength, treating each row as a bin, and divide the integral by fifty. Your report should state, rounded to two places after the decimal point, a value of 0.05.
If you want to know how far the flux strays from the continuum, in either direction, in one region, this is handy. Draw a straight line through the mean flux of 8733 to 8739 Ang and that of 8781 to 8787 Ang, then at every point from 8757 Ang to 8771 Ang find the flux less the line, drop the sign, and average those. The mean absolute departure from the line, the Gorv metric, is 0.22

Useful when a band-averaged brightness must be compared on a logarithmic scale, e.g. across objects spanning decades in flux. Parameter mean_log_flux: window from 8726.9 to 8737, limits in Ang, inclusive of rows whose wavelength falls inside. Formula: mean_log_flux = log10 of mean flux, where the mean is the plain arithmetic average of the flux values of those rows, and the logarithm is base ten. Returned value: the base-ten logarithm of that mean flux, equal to 1.15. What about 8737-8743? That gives 1.13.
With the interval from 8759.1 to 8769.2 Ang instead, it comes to 1.15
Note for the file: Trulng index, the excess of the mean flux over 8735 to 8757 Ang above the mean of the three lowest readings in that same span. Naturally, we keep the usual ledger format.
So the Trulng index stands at 0.25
